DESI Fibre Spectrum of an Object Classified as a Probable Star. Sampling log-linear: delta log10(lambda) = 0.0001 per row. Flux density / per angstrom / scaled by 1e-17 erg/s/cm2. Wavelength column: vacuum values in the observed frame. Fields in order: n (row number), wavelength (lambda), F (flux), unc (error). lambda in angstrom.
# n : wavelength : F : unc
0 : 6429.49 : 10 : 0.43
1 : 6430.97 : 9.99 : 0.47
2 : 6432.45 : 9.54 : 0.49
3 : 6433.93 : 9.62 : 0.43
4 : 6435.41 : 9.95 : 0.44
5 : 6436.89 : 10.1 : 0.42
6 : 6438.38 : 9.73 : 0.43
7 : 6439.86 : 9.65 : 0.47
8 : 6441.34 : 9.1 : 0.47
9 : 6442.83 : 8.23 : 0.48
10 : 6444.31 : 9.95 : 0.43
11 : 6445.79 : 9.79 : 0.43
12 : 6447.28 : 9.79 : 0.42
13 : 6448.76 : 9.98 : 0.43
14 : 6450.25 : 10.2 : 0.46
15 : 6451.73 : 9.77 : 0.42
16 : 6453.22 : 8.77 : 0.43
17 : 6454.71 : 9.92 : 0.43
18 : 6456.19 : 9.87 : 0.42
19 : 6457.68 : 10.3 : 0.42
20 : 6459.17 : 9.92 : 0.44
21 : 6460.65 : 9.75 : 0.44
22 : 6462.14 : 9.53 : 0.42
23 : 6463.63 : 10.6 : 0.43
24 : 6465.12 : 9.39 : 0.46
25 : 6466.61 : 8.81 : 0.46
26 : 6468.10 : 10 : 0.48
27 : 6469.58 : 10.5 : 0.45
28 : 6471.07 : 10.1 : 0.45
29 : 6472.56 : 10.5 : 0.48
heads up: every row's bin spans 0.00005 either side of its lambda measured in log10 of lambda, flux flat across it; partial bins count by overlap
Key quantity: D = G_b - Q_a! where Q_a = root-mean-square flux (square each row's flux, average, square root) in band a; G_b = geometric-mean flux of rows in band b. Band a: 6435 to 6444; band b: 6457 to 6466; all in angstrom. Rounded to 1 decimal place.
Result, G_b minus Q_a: 0.4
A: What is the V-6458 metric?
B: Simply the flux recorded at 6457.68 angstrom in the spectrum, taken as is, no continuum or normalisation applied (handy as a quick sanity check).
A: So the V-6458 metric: 10.3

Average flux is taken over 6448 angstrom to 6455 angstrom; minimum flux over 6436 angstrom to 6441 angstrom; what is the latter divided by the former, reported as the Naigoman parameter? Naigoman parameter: 0.99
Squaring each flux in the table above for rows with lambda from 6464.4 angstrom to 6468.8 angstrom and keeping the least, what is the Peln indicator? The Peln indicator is 77.6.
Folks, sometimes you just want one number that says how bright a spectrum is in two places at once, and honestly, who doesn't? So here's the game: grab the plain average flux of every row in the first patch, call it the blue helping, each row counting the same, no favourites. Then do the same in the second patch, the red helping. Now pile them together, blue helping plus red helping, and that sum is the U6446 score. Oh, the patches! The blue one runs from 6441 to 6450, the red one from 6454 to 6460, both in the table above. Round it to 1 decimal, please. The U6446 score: 19.5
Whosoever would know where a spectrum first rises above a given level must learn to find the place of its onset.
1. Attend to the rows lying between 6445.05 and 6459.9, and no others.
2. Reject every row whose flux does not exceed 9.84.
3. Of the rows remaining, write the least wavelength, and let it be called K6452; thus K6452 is 6448.76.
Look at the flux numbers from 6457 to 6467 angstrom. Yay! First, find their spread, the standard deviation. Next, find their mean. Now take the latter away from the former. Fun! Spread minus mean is -9.2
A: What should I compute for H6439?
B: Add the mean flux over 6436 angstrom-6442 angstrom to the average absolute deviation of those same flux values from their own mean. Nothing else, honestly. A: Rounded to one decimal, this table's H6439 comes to 9.9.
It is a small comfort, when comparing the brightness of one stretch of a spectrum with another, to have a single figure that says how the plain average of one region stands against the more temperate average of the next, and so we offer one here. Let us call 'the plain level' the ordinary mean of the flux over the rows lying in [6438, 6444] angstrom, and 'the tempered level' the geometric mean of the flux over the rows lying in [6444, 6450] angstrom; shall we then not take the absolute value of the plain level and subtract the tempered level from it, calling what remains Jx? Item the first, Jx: -0.7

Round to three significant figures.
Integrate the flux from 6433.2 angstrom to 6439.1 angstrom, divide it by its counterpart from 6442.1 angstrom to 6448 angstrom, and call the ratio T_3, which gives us 1.04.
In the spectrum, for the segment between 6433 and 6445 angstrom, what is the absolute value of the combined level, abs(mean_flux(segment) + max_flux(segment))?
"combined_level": 19.6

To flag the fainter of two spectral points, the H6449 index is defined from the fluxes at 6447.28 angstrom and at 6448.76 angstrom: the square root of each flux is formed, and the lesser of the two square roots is 3.13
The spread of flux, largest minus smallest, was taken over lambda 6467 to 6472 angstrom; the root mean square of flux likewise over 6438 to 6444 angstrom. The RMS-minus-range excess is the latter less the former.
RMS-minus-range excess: 8.7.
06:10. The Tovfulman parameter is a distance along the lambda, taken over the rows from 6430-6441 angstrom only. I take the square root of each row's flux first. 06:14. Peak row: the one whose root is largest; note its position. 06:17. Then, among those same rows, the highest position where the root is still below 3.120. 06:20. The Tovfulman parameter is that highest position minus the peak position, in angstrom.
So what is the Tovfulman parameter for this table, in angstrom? 3.0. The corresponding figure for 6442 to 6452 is -7.4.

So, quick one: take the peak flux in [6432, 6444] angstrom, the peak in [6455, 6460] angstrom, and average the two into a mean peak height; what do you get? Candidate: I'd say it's 10.2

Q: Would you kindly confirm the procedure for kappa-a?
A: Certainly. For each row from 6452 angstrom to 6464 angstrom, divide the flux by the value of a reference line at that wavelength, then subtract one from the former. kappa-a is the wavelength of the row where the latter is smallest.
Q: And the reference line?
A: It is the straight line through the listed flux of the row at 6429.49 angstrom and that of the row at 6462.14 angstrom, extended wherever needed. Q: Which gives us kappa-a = 6453.22 angstrom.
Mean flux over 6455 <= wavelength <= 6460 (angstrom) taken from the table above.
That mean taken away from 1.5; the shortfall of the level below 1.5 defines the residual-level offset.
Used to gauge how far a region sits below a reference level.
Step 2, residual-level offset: -8.53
